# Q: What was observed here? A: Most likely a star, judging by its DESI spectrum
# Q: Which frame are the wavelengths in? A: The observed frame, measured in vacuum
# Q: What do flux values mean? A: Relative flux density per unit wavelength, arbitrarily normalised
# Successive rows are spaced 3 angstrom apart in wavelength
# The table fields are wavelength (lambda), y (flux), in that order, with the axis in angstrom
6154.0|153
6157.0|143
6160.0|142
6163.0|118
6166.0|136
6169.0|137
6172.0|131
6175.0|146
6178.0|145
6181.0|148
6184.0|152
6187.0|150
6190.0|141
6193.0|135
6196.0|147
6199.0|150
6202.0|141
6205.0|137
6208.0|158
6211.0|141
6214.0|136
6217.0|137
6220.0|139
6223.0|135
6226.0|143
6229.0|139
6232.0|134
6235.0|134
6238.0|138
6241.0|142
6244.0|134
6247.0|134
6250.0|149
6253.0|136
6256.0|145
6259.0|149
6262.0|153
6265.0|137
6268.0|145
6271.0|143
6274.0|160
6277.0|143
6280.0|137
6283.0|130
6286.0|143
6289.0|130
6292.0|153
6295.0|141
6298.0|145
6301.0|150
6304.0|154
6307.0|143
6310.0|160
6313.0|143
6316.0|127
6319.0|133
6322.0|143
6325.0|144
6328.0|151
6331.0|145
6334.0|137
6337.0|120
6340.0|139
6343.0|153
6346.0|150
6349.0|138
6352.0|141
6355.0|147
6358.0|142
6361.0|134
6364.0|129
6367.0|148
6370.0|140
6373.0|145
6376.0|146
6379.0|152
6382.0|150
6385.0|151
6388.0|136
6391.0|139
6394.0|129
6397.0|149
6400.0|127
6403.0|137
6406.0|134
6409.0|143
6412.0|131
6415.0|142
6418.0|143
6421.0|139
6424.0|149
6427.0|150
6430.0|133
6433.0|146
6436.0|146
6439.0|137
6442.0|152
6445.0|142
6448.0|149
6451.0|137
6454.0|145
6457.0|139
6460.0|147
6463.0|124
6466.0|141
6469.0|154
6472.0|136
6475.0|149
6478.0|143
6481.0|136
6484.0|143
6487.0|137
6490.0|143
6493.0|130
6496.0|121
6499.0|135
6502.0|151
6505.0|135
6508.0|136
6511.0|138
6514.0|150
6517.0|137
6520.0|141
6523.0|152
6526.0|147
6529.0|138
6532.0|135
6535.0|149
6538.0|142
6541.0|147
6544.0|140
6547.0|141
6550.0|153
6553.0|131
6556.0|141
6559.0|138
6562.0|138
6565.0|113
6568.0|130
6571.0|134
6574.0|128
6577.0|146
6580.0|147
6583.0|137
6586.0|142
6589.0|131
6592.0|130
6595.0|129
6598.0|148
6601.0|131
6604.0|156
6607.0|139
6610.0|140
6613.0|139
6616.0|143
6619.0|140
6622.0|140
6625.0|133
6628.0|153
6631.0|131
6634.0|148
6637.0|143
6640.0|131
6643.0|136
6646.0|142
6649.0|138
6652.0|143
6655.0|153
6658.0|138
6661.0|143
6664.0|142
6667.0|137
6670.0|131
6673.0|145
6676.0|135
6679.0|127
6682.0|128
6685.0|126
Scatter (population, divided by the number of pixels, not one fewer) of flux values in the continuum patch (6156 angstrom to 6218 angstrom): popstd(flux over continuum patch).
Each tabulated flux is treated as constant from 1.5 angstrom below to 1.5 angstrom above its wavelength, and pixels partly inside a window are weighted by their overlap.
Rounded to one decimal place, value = 8.3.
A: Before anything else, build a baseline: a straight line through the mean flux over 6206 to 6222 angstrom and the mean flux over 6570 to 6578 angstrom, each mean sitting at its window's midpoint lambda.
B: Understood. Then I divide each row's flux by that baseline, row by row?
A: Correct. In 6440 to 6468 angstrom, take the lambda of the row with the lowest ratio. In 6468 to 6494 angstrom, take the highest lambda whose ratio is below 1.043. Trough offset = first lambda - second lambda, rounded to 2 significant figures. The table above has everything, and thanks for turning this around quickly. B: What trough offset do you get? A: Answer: -30 angstrom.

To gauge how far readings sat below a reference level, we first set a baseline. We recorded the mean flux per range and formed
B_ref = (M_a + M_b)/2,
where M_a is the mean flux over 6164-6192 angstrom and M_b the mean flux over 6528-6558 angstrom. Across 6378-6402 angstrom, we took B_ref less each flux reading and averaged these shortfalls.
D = 0.7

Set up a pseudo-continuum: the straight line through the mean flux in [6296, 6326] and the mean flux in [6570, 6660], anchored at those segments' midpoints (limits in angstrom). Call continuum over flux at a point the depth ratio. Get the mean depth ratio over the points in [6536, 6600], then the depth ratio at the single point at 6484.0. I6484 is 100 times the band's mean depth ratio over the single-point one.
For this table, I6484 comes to 104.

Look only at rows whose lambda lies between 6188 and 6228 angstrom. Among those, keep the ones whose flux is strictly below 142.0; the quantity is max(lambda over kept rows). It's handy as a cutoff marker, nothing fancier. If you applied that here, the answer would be 6223.0 angstrom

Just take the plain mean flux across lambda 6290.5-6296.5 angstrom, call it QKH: 147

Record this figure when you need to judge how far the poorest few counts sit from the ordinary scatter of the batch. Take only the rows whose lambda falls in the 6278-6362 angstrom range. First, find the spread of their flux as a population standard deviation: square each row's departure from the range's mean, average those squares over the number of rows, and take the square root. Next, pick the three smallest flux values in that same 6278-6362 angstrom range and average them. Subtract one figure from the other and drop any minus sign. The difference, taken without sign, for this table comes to 117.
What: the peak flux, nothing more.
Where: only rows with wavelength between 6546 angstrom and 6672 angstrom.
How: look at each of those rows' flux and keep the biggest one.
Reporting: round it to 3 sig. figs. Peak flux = 156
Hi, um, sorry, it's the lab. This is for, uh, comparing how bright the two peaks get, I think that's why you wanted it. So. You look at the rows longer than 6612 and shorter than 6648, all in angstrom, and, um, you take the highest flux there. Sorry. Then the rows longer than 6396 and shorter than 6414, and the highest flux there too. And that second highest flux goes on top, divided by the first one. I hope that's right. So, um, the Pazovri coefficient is 0.97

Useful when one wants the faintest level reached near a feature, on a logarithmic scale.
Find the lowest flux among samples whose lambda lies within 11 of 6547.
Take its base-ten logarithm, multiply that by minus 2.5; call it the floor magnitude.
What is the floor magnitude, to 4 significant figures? -5.293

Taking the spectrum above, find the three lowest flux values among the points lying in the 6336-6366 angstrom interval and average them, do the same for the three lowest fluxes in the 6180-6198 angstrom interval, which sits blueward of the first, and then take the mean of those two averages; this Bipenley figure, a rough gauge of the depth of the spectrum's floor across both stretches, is 134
